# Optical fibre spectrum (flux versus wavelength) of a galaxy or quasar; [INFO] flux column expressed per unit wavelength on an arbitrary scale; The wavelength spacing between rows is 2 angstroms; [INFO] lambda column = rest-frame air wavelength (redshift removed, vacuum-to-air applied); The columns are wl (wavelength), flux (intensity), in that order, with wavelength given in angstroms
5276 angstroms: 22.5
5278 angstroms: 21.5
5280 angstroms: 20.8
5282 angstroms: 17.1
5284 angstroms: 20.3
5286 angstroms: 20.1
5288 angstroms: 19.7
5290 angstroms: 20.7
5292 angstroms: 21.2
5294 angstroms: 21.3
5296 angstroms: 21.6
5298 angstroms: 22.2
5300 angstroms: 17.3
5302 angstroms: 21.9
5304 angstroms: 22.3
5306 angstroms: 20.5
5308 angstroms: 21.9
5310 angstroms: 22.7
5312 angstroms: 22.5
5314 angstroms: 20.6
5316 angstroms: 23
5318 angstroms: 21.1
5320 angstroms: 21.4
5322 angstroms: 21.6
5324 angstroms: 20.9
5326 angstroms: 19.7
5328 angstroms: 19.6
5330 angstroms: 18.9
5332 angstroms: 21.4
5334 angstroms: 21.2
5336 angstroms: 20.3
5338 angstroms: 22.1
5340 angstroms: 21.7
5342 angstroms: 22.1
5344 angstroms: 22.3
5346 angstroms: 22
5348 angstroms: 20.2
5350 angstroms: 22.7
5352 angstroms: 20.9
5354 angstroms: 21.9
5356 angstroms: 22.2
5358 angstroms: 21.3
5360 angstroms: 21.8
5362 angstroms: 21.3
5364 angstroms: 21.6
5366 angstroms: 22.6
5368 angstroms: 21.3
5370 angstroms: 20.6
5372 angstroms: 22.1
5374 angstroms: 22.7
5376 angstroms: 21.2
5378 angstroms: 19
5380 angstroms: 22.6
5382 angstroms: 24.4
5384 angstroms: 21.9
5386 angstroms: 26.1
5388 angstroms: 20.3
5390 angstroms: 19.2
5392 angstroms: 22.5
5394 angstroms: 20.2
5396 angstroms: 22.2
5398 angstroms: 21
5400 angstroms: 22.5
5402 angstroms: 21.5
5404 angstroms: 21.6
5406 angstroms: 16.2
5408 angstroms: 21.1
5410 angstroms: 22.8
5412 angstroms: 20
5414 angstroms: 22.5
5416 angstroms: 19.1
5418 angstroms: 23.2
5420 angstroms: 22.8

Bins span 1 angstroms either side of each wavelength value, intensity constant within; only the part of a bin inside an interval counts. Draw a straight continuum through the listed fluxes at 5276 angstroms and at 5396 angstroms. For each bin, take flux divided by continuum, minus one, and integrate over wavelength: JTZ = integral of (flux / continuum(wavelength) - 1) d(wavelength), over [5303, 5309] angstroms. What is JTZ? -0.2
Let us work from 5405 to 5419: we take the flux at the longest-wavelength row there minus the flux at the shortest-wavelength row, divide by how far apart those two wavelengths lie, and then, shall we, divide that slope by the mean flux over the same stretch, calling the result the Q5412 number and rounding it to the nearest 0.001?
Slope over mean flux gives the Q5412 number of 0.028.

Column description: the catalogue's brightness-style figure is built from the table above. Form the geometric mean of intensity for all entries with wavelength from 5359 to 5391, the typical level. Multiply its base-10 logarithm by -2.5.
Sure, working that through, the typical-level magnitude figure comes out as -3.34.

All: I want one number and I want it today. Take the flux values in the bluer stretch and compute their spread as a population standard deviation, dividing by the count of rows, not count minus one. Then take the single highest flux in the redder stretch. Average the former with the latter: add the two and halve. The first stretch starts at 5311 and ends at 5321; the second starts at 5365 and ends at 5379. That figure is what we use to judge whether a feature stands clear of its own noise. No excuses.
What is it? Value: 11.8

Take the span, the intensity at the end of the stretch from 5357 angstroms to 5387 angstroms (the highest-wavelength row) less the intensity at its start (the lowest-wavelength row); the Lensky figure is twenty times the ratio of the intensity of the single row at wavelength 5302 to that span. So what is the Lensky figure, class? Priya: 91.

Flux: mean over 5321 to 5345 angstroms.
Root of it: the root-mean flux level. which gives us 4.58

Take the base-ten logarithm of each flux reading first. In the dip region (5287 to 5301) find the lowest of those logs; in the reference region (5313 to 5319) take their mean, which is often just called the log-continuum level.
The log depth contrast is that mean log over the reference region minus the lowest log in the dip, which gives 0.095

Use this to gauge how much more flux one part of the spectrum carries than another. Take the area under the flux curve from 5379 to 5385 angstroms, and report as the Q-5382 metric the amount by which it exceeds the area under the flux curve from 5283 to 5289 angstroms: 18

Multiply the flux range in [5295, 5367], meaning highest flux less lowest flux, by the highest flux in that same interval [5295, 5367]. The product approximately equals 131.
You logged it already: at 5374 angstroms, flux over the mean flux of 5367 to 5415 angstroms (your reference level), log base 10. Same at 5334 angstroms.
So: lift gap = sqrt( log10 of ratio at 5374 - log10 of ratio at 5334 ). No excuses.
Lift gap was 0.17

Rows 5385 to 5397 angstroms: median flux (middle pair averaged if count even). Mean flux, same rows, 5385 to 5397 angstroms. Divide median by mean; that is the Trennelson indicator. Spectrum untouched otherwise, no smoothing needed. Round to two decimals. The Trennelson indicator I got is 0.98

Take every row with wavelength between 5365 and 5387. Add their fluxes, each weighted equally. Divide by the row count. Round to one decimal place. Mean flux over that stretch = 22.2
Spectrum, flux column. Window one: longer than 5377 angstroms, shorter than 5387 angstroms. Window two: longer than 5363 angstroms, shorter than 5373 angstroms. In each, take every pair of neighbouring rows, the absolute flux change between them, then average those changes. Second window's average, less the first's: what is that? -1.9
